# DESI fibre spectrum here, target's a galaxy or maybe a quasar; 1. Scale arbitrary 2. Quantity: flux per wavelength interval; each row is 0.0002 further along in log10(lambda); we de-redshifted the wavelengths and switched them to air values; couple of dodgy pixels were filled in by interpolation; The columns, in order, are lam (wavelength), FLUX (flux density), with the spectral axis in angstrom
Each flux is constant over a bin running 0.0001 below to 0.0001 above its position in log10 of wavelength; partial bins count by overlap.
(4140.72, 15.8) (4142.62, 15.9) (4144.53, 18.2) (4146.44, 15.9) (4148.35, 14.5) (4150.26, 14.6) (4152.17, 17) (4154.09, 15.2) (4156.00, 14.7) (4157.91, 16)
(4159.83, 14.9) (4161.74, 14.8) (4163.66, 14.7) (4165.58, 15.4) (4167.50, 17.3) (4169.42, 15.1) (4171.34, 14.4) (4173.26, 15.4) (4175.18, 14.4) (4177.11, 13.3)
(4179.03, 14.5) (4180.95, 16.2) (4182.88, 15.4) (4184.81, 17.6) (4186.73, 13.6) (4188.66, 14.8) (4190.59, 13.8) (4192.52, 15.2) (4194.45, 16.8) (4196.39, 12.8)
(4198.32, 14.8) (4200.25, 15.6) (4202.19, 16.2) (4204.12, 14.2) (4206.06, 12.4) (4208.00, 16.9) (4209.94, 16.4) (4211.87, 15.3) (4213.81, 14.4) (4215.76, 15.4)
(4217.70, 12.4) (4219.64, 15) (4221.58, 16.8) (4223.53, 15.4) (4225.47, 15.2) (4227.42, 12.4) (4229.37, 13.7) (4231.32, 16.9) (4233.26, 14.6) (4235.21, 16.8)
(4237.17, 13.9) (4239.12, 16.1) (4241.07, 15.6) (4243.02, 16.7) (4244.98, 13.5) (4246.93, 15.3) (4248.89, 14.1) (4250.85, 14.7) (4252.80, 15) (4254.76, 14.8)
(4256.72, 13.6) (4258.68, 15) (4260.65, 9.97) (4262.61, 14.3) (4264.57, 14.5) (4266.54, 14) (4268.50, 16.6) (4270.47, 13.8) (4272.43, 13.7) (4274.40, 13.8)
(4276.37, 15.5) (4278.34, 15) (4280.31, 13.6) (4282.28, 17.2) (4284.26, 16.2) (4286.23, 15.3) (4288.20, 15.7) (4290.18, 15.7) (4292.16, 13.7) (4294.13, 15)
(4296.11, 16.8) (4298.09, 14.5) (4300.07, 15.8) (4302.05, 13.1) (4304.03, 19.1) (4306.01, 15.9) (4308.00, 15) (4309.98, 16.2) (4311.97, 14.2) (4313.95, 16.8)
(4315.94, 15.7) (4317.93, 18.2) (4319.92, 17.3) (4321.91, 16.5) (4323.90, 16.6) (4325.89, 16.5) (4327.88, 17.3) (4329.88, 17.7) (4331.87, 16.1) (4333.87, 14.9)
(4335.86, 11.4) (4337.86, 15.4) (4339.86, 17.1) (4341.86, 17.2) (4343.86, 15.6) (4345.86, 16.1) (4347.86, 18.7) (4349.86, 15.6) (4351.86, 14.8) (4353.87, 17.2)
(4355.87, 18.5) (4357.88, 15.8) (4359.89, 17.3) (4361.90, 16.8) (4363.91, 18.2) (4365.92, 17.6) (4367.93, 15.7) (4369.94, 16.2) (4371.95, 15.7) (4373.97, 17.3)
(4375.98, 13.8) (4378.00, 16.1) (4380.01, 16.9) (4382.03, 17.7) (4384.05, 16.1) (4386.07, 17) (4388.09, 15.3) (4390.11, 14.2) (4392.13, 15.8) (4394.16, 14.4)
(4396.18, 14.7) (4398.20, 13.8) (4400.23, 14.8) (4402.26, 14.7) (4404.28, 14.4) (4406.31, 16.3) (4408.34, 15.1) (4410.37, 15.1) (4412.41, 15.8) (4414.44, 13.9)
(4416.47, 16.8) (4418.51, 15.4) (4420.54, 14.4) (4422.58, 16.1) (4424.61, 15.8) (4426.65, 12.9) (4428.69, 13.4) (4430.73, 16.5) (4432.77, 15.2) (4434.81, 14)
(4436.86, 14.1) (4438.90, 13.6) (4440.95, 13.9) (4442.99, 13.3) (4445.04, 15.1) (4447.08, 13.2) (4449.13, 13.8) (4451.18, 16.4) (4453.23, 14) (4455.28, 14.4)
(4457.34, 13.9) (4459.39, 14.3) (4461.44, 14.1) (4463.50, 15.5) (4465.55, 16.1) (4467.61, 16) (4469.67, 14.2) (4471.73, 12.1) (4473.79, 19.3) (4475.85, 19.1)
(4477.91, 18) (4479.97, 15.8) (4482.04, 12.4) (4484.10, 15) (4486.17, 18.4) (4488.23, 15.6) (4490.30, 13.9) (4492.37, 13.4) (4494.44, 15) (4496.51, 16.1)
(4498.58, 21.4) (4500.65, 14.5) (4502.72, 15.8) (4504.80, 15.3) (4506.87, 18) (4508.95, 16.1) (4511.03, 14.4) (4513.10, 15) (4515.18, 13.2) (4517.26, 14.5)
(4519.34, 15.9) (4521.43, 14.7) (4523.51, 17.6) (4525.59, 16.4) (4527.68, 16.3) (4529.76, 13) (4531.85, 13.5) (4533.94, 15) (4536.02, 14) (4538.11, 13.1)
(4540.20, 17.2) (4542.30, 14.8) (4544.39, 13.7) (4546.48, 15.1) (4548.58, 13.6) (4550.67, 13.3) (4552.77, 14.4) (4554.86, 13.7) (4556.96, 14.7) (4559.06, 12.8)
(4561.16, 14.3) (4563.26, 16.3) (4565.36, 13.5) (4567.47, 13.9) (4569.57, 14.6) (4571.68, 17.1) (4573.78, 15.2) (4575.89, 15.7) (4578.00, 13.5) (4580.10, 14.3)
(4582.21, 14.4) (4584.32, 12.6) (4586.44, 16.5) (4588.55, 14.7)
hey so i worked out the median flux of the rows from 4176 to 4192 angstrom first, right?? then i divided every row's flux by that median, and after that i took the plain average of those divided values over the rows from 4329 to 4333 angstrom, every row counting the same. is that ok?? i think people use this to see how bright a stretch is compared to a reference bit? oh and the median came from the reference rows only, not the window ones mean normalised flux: 1.15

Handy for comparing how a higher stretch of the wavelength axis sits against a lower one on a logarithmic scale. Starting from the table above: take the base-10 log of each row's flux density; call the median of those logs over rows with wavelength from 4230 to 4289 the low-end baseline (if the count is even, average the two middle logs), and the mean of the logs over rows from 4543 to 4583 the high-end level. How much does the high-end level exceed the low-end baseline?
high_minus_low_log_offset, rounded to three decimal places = -0.015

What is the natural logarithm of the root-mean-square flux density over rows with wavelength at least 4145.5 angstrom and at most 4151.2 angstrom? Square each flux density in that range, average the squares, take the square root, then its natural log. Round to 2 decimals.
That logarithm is 2.71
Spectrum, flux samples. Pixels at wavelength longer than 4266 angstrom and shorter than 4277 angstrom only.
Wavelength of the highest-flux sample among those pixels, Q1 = 4268.50 angstrom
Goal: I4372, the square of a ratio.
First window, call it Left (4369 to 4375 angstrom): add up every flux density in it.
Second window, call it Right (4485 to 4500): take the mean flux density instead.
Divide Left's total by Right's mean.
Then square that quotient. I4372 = 9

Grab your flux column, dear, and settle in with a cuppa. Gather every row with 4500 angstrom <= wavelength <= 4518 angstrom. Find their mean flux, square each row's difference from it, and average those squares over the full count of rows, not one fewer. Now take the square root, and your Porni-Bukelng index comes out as 1.3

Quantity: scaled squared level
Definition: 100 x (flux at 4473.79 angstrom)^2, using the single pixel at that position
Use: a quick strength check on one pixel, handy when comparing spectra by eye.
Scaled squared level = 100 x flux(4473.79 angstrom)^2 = 37249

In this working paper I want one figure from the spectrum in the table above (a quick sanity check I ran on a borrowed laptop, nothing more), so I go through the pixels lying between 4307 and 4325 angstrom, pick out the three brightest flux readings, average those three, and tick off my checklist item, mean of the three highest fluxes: 17.4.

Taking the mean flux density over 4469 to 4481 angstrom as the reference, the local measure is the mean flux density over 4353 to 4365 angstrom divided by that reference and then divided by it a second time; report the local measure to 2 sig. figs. 0.064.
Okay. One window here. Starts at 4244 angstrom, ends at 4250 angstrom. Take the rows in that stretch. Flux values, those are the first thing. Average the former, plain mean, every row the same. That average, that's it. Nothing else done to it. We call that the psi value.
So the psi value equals 14.3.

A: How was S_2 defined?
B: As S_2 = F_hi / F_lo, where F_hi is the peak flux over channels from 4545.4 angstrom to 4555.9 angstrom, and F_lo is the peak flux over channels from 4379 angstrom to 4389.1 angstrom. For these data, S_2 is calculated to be 0.85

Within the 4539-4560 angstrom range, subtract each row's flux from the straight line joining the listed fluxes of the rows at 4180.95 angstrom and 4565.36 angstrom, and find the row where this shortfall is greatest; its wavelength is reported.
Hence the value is 4559.06 angstrom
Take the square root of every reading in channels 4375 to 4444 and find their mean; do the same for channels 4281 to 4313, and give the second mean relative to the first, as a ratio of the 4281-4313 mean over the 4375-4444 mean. 1.02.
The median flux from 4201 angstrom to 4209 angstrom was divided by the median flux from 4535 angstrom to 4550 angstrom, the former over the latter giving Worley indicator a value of 1.09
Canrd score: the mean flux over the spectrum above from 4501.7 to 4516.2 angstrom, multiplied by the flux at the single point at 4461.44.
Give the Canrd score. 217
